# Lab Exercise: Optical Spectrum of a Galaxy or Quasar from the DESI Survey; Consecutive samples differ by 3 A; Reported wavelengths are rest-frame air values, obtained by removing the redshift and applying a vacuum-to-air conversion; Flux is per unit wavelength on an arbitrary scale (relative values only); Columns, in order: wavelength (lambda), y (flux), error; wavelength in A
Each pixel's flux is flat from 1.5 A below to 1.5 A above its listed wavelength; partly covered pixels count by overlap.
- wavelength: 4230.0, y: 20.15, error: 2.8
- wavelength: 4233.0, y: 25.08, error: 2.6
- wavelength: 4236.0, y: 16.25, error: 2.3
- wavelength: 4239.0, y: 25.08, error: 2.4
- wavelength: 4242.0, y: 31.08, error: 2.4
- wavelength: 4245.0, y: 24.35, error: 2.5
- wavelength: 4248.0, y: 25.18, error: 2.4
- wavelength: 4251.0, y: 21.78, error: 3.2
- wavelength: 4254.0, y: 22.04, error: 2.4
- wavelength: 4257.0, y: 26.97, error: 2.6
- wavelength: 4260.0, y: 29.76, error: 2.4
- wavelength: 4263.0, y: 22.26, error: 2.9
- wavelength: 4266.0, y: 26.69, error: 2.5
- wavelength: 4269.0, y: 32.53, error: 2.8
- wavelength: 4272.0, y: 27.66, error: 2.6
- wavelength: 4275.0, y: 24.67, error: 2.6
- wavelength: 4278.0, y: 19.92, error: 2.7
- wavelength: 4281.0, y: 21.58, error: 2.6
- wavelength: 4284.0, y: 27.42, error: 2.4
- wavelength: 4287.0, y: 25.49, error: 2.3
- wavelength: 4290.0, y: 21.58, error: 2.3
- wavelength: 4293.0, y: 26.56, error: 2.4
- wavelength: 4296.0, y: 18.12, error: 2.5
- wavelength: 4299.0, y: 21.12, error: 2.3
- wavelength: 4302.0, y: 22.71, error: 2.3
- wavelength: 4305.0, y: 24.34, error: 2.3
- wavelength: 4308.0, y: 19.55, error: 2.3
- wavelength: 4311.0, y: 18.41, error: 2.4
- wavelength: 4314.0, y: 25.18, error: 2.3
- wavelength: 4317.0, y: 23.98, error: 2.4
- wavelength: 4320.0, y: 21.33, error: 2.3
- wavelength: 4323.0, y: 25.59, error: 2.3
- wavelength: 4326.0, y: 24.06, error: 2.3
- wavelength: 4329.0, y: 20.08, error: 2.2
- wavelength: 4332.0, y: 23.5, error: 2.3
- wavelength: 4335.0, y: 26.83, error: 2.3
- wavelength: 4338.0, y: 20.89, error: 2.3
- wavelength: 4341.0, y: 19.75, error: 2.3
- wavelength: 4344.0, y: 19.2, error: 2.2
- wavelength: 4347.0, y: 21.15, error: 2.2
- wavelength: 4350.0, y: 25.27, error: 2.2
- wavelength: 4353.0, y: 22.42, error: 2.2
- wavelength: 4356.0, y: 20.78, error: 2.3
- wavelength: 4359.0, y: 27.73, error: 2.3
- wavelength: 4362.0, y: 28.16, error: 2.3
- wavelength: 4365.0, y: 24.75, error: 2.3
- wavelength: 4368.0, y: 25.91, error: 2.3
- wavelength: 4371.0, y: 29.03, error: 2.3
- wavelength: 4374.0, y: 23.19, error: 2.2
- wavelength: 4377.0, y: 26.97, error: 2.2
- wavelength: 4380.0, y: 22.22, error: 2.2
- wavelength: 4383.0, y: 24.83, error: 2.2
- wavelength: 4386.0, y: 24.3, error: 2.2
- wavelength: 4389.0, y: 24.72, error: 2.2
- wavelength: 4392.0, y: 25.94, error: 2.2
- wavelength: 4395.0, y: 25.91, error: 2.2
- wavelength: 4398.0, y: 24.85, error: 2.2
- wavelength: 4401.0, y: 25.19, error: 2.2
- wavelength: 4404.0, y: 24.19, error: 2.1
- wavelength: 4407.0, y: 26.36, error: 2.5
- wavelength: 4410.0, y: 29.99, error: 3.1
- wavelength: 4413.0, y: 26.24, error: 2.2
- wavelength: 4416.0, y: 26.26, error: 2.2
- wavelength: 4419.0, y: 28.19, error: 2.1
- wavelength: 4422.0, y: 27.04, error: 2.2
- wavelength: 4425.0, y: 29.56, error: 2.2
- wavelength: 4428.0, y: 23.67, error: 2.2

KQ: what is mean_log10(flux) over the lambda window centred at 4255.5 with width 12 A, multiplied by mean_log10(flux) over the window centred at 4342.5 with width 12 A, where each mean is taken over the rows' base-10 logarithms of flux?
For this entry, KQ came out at 1.82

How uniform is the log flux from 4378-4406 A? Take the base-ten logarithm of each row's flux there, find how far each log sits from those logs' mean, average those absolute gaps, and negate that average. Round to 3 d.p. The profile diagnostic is -0.013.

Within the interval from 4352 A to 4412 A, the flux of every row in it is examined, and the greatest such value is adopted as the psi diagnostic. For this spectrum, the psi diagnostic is 29.99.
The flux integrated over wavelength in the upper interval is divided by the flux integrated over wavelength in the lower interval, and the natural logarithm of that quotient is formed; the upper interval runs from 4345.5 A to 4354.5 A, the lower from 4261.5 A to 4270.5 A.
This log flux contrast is -0.17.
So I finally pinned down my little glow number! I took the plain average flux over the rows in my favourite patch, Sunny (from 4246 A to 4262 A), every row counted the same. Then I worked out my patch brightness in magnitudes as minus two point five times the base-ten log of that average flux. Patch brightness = -3.50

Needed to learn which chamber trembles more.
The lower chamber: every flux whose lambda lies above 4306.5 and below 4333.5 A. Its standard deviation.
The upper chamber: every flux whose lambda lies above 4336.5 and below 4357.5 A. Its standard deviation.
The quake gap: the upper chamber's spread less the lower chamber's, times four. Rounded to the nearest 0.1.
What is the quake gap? -2.4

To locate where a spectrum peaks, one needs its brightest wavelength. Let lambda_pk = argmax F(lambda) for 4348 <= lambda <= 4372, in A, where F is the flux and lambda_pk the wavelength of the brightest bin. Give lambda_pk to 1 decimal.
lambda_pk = 4371.0 A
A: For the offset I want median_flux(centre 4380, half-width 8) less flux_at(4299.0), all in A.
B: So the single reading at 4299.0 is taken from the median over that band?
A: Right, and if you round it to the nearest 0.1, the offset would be 3.2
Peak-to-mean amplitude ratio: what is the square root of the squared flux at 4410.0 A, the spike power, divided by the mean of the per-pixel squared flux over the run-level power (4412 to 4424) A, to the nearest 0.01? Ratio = 1.11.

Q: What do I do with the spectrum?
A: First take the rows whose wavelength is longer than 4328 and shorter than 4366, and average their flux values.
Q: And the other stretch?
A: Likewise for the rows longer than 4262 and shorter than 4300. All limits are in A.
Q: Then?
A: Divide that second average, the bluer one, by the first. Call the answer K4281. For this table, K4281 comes 1.05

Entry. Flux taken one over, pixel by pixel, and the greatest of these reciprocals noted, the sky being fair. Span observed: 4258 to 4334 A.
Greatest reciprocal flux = 0.055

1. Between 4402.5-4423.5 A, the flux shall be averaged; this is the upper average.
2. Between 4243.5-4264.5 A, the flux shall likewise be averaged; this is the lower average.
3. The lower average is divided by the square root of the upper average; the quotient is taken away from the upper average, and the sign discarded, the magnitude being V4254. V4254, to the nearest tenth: 22.1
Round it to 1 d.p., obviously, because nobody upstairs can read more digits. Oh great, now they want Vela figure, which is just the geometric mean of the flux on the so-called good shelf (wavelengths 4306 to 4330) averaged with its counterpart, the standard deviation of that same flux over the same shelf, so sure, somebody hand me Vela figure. 12.4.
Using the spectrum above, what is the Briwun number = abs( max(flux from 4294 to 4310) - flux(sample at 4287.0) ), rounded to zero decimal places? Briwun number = 1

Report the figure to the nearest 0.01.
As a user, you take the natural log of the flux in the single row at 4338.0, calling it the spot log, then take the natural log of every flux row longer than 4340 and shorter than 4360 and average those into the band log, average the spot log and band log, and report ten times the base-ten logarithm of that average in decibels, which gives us 4.87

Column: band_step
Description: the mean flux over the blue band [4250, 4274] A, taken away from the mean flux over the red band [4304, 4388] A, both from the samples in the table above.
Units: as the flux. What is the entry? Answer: -2.7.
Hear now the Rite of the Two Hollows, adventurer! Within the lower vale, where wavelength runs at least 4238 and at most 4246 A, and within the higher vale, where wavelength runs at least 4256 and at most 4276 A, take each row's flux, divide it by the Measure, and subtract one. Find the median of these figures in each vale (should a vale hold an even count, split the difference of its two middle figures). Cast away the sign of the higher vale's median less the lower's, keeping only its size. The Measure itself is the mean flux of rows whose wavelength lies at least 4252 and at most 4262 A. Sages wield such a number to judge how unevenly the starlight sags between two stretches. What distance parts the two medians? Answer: 0.07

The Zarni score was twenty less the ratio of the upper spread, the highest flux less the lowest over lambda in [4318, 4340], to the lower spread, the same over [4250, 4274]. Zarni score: 19.4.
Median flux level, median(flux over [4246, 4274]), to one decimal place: 26.7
